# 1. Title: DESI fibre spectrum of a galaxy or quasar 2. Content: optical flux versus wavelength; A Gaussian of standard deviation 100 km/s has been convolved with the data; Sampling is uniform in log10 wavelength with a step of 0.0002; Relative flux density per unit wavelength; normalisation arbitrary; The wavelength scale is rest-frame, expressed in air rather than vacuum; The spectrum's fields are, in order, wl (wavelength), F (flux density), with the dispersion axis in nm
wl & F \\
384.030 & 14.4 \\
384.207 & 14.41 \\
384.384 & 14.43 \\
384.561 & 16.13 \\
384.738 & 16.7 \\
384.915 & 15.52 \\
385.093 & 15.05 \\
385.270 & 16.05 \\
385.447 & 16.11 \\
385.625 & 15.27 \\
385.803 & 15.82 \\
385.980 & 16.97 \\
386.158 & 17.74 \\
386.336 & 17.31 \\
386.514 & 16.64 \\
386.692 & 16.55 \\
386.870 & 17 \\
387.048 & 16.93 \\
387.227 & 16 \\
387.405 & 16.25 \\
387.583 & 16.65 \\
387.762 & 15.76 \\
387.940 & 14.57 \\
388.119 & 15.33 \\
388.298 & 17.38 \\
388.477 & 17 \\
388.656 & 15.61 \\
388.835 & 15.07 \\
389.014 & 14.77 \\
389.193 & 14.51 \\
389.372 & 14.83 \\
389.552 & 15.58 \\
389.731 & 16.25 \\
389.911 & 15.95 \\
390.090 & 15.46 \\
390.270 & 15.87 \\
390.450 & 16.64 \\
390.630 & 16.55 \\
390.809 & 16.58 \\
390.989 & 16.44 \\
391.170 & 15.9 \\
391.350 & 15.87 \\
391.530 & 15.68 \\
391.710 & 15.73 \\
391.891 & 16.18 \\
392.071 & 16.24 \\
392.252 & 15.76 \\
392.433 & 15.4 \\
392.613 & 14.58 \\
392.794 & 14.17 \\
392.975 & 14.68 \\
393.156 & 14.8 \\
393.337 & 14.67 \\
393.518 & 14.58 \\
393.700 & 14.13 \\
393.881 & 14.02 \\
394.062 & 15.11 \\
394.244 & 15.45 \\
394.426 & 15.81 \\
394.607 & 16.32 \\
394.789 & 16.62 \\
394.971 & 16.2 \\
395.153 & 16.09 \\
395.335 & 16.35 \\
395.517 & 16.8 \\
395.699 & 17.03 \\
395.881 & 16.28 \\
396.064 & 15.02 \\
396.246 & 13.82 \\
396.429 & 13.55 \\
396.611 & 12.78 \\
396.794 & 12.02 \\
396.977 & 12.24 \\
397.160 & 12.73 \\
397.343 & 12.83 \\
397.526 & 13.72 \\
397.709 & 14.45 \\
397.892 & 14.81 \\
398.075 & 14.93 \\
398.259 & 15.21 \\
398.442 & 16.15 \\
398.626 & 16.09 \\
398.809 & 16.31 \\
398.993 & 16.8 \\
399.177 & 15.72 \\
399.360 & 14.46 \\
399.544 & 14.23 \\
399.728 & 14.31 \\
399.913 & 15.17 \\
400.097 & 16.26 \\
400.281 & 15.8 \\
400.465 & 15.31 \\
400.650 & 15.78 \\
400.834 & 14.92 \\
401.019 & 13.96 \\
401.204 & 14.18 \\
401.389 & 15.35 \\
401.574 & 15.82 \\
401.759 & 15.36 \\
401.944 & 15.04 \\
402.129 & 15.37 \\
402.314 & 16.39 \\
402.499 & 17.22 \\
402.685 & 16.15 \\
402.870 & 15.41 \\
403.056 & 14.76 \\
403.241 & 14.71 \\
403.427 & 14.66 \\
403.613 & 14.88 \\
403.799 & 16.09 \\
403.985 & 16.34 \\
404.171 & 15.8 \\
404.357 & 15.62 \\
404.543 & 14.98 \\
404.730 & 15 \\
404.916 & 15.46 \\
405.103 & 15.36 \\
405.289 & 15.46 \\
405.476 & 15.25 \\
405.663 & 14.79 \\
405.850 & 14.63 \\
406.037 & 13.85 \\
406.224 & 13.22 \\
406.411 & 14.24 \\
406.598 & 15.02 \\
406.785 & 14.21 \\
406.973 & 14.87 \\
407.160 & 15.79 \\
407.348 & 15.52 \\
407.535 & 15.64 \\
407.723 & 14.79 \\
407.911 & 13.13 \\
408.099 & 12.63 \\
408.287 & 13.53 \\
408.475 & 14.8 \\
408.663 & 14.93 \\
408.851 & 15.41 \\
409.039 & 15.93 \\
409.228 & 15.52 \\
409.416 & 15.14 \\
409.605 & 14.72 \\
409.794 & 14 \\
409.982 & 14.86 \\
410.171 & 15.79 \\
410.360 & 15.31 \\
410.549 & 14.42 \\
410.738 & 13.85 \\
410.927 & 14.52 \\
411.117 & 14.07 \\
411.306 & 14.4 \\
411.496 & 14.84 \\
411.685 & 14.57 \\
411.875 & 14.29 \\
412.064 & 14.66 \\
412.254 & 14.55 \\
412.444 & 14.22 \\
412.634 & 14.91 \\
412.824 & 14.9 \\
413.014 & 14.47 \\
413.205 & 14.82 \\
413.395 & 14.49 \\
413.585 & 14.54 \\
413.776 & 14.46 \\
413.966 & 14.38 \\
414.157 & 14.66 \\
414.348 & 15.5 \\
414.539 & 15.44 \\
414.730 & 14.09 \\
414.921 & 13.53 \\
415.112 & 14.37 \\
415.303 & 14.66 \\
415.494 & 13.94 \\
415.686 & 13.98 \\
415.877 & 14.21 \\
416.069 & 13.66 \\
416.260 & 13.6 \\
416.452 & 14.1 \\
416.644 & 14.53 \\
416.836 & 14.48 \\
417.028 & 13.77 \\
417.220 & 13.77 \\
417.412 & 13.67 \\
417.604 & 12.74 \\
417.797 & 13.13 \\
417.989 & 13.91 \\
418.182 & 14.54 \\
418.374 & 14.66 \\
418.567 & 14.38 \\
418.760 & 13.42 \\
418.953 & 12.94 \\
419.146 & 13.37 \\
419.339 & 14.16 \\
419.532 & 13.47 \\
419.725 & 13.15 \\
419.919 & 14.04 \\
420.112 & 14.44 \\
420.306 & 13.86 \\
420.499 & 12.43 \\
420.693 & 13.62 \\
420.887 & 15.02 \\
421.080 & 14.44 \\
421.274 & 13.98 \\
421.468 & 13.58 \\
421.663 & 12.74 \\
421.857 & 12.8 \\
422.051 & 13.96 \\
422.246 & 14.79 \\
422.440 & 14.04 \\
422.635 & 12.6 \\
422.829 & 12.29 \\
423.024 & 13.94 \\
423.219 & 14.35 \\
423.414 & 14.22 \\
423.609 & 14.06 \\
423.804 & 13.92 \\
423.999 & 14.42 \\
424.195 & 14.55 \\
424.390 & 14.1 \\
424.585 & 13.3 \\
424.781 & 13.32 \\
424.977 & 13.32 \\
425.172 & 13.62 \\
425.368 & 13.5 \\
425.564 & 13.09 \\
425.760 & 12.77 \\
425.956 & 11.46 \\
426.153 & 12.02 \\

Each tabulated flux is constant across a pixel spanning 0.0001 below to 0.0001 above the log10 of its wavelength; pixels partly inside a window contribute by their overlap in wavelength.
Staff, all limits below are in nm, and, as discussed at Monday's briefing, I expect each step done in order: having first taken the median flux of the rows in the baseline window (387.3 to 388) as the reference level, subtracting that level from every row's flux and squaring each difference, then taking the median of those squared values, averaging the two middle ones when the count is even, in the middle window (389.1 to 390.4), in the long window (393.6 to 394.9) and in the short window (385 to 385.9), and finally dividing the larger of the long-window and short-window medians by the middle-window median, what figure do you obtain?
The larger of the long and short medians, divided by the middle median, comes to 2.1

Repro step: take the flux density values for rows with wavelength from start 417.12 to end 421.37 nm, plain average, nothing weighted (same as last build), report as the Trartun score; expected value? 13.8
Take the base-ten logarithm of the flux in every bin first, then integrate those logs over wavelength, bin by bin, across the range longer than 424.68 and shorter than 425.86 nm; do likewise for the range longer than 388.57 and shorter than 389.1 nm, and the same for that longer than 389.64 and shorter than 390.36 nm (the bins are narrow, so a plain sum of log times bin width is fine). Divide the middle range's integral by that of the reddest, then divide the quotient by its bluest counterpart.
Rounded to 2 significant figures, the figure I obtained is 1.0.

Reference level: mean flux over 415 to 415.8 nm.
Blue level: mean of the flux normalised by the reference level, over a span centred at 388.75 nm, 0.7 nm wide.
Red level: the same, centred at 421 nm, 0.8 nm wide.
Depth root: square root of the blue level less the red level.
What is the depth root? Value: 0.31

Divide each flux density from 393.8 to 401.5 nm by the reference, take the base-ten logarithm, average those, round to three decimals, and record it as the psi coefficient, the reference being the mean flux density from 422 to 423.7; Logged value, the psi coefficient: 0.035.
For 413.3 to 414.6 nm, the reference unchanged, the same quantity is 0.029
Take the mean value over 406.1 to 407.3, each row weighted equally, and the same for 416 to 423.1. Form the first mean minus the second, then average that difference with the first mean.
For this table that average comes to 7.7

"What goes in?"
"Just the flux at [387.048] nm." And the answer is 16.93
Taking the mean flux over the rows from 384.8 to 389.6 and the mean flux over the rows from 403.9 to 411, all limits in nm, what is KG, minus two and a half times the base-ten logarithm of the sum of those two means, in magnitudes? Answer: -3.72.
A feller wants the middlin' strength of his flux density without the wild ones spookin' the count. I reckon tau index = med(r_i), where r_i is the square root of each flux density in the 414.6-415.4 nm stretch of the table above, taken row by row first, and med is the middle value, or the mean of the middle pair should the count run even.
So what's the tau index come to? 3.77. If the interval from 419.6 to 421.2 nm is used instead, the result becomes 3.73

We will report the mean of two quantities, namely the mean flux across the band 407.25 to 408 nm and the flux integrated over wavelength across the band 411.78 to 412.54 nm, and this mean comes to 12.9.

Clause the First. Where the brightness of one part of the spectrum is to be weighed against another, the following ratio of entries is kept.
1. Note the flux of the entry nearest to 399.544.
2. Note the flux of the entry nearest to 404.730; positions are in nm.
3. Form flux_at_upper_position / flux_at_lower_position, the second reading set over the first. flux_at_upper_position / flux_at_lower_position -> 1.05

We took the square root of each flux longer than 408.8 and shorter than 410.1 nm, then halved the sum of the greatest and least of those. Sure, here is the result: 3.87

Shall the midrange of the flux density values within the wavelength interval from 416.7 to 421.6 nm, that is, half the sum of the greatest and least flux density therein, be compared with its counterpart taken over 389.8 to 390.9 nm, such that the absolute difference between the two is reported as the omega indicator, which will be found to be 2.3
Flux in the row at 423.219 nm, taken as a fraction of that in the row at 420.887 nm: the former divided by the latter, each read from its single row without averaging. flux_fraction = 0.96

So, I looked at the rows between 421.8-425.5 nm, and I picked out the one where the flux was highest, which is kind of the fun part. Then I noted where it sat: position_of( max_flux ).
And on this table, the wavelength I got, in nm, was 422.246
